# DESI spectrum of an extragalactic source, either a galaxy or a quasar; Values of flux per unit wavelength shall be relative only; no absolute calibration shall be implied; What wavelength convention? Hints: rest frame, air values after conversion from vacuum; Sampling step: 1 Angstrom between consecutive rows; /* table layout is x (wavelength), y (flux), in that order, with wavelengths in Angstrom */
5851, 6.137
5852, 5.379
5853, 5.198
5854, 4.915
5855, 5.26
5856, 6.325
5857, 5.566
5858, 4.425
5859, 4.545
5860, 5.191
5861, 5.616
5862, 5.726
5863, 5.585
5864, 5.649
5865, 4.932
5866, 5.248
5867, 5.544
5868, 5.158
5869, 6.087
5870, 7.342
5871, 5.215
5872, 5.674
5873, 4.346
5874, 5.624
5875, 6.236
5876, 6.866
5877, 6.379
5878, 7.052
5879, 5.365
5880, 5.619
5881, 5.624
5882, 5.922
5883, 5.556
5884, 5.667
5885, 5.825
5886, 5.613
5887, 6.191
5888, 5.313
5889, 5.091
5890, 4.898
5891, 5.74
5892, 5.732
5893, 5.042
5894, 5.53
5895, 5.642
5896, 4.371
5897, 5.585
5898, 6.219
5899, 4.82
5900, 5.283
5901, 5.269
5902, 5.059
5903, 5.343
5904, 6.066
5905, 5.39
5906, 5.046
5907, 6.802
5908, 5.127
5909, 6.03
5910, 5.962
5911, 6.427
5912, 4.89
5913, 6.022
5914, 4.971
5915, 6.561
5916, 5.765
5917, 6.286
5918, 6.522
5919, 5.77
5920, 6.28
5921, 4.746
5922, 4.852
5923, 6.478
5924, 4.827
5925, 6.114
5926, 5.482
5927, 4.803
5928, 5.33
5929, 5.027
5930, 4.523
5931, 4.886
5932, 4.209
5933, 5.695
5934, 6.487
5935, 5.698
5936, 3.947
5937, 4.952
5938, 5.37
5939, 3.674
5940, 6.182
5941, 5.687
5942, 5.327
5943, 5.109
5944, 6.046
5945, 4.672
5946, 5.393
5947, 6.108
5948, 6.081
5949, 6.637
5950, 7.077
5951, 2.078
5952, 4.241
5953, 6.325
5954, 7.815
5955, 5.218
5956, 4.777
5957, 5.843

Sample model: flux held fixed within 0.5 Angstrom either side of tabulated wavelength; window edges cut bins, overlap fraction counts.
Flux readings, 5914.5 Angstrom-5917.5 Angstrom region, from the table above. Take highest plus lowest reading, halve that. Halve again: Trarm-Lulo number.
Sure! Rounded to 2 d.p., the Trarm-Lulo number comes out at 3.08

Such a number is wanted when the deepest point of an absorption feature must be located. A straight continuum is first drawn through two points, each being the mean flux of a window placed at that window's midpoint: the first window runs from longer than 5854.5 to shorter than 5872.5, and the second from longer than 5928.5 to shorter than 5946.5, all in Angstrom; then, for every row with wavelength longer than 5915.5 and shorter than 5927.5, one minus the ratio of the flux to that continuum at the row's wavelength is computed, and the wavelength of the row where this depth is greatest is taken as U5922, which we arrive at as 5921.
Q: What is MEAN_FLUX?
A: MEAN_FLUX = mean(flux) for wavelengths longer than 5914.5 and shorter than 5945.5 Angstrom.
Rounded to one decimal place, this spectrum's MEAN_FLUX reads 5.4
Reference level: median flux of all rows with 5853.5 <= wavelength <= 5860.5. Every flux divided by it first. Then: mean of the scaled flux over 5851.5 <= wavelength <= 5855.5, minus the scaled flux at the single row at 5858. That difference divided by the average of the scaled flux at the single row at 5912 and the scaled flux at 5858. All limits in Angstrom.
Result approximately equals 0.16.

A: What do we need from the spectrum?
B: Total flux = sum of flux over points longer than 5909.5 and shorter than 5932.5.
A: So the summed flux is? 127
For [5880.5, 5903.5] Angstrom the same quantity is 125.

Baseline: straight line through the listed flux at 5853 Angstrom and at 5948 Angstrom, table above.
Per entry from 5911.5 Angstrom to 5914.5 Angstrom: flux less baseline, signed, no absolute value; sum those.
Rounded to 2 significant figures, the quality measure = -1.4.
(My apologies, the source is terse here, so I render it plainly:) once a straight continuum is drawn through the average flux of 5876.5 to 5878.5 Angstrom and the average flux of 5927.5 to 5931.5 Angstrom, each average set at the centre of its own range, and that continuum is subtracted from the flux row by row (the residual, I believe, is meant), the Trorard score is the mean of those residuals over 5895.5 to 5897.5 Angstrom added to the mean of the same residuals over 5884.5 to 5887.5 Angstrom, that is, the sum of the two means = -1.6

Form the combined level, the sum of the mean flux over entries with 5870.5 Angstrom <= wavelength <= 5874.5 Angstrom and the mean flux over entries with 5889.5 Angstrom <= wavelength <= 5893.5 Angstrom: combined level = 10.6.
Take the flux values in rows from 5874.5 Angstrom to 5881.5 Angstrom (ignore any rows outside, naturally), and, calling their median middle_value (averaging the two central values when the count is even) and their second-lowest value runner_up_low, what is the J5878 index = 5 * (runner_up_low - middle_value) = -3.1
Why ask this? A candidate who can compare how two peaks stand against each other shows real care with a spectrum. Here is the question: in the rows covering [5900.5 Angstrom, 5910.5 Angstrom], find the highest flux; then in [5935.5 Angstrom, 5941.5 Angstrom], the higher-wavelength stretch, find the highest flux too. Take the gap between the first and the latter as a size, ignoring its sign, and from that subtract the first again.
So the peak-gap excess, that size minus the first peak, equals -6.18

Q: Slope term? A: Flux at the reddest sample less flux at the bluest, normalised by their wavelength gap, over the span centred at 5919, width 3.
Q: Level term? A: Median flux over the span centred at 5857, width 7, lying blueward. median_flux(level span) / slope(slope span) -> -43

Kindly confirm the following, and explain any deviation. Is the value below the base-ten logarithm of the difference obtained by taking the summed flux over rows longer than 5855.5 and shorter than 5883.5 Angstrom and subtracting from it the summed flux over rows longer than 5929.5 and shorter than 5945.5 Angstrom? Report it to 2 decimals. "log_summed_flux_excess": 1.88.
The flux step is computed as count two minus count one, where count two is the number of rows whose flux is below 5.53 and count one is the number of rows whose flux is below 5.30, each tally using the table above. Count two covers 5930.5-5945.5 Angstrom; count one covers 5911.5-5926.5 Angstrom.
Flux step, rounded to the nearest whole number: 4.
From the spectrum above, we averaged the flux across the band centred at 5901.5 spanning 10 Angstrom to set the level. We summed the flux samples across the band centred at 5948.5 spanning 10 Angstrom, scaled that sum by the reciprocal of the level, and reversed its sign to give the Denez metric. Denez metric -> -10.1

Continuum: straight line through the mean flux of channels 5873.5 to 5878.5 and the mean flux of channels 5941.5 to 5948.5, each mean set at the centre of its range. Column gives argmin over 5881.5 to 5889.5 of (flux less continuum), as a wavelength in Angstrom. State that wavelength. 5889 Angstrom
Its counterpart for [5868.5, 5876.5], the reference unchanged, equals 5873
